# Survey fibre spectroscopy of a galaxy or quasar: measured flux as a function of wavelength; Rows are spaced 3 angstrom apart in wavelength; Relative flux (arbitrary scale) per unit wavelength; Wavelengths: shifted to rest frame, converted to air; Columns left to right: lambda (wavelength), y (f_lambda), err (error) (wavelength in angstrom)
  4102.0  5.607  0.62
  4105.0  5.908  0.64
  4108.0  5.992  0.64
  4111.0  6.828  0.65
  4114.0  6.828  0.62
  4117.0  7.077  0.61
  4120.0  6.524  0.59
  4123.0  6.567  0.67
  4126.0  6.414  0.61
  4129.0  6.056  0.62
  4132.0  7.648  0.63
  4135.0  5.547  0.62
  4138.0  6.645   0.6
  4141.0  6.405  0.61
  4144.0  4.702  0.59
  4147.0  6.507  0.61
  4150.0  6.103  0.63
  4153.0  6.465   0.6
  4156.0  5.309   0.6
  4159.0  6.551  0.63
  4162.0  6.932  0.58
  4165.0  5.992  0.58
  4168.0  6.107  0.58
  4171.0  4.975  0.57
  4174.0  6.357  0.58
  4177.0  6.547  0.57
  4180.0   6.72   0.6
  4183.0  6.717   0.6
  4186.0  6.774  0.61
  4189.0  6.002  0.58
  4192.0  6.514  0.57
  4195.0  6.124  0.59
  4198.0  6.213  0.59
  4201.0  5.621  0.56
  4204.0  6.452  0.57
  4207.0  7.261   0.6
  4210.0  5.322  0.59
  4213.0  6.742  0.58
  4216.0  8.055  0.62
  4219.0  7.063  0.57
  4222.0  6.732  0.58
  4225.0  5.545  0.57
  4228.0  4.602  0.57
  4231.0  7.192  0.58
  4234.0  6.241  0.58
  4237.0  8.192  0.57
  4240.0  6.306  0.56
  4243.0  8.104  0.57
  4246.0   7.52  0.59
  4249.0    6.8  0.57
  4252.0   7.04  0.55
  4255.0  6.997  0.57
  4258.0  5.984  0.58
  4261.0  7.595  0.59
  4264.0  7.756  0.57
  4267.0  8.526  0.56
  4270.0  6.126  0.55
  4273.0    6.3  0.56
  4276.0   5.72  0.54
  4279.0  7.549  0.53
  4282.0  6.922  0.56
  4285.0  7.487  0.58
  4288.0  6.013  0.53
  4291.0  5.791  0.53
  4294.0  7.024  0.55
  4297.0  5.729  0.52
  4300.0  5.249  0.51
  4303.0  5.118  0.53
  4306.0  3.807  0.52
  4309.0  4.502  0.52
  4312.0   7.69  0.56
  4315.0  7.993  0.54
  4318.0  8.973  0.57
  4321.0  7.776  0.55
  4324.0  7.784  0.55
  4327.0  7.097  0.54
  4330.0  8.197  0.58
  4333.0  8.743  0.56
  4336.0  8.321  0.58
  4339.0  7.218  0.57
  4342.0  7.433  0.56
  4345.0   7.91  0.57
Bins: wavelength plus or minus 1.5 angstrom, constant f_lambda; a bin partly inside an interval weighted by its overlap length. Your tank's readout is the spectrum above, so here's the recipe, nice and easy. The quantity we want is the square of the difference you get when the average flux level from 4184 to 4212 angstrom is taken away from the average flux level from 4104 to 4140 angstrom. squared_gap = 0.06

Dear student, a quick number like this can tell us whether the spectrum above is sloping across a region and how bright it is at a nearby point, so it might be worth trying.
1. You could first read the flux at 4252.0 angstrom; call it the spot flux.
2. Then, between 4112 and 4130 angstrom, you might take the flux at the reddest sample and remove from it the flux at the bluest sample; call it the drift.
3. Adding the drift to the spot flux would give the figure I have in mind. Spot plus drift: 6.3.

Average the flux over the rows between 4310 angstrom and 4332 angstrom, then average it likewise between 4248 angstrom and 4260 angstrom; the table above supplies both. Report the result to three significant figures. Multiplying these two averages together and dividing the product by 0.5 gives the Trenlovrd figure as 106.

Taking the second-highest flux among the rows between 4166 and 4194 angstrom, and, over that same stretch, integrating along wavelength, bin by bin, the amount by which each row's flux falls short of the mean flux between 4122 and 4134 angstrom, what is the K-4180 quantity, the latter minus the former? 3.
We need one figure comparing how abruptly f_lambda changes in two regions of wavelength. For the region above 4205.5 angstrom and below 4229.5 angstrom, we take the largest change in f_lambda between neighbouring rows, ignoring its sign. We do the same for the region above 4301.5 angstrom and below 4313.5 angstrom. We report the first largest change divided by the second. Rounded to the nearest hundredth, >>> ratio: 0.61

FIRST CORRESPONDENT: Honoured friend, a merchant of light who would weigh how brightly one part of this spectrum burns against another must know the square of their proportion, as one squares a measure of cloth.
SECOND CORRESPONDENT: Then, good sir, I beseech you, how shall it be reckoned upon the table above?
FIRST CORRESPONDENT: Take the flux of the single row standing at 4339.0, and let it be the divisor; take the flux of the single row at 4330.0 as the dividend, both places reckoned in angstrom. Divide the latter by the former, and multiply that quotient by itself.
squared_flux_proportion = 1.3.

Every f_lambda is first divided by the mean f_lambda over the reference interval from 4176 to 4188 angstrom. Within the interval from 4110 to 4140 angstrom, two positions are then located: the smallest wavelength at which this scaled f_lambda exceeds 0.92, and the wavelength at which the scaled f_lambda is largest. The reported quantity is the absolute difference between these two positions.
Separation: 21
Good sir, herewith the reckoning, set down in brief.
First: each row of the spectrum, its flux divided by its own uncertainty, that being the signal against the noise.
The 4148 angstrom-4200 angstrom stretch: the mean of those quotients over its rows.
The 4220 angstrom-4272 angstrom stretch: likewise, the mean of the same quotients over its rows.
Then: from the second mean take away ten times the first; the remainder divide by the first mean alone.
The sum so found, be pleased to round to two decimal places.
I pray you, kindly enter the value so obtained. -8.86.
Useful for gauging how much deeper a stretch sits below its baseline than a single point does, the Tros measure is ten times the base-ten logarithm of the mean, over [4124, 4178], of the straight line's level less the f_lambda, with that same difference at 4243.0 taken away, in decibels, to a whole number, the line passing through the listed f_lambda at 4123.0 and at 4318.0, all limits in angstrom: -1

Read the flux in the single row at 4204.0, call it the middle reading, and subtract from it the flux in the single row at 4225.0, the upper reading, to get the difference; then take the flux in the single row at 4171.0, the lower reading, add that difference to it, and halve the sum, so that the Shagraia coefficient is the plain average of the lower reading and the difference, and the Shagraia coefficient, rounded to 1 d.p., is 2.9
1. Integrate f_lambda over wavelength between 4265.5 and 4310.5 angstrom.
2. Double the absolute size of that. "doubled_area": 551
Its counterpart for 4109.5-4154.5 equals 578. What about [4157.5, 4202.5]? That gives 565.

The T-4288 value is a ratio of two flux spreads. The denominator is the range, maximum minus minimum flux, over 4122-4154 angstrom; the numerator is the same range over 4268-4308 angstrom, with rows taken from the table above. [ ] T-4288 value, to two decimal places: 1.27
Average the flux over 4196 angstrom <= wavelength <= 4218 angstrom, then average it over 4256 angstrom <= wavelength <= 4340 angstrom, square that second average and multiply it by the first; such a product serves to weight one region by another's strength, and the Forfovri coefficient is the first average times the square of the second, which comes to 310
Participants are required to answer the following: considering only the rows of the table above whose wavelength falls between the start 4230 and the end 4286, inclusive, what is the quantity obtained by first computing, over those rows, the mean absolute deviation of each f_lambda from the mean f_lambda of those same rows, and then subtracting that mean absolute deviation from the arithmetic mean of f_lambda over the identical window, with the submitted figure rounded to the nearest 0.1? 6.4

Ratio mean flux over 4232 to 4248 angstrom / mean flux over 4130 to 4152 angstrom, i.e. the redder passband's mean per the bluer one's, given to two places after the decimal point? 1.17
